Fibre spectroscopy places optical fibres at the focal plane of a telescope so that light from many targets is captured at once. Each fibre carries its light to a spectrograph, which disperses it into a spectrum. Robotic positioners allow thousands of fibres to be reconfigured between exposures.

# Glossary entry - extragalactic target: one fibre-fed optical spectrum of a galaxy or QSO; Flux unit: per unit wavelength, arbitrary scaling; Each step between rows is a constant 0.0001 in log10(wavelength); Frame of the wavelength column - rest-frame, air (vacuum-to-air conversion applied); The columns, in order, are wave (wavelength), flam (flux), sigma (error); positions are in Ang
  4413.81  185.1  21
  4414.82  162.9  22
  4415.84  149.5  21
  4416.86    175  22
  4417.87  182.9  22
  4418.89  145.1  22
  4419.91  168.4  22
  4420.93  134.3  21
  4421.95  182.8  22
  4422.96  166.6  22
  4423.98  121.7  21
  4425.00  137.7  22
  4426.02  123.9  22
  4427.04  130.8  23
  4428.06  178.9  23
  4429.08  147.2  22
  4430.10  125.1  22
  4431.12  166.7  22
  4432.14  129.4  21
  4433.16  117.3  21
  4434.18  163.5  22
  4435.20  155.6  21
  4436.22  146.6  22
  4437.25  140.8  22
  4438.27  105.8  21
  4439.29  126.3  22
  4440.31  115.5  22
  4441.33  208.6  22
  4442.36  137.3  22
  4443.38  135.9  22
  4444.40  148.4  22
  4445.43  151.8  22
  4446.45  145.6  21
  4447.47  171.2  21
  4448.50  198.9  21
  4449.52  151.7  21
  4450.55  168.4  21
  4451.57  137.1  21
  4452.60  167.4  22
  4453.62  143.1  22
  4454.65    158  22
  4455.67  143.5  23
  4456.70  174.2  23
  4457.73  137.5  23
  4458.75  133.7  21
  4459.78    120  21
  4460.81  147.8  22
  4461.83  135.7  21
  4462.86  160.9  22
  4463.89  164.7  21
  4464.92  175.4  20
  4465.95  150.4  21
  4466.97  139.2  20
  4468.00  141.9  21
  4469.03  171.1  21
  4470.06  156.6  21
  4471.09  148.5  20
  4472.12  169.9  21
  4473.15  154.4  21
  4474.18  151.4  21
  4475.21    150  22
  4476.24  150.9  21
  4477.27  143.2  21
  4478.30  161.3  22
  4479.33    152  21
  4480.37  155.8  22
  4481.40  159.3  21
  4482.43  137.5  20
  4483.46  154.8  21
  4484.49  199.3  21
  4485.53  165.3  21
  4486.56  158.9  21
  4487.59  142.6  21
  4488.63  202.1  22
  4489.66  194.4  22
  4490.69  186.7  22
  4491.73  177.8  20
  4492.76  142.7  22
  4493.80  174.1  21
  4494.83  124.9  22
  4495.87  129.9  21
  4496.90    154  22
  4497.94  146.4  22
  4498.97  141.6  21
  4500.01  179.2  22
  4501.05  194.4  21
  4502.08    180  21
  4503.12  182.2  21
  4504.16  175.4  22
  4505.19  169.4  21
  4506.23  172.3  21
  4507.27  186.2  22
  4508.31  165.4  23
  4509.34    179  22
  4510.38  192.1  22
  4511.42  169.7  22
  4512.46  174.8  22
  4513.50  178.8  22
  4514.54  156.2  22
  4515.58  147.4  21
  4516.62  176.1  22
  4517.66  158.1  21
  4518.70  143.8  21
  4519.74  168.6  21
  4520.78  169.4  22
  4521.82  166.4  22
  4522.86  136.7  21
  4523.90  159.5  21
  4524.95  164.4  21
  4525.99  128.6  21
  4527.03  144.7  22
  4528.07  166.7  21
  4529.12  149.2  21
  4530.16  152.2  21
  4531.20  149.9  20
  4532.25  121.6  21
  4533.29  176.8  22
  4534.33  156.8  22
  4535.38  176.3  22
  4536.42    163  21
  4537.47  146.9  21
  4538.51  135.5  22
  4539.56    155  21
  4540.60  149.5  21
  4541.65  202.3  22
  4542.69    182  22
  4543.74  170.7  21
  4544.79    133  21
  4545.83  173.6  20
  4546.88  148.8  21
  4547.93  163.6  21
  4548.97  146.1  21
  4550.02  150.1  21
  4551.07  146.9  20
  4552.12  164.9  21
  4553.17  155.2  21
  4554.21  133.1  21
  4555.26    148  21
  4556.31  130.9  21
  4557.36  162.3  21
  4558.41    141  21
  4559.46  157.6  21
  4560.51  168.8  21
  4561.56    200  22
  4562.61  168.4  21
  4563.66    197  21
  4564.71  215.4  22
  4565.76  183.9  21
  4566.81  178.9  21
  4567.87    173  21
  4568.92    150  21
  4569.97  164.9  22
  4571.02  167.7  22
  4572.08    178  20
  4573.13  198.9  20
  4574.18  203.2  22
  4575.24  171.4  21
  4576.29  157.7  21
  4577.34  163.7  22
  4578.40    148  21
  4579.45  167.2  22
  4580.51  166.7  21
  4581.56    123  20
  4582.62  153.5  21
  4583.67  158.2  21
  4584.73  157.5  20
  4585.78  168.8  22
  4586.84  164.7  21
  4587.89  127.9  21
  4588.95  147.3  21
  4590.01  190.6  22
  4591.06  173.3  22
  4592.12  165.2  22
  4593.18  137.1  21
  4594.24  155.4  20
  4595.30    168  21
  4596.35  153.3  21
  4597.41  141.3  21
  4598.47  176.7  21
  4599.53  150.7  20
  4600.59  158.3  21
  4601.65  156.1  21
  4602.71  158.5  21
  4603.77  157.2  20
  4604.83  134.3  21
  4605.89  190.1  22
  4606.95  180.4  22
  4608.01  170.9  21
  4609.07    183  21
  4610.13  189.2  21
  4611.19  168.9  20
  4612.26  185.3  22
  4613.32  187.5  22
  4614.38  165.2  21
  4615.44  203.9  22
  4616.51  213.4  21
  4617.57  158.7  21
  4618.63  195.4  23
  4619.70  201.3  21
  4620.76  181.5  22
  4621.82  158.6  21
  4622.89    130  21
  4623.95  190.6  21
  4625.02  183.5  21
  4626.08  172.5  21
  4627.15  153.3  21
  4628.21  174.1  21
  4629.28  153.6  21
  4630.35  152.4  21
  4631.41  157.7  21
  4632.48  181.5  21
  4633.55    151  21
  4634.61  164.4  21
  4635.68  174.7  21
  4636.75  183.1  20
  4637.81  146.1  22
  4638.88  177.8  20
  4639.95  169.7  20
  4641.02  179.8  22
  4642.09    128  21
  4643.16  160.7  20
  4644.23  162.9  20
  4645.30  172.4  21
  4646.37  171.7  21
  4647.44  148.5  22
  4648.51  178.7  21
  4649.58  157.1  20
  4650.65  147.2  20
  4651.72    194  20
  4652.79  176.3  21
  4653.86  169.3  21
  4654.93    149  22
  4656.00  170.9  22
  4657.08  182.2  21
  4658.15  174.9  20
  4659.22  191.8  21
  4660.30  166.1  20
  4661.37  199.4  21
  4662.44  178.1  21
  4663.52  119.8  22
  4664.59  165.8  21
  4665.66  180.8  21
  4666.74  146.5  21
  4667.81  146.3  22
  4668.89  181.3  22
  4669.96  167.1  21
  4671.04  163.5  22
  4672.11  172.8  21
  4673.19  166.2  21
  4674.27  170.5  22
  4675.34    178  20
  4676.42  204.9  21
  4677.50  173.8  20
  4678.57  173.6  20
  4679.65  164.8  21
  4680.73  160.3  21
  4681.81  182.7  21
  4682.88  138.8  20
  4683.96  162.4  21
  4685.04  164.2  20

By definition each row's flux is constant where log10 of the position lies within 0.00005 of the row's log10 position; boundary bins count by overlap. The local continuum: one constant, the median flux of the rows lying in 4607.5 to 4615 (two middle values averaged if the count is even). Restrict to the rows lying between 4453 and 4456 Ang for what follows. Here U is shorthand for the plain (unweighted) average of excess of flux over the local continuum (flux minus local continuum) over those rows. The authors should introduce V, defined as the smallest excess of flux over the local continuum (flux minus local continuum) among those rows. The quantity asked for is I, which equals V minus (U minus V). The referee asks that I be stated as -45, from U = -35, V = -40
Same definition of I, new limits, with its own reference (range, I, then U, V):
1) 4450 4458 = -62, -29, -46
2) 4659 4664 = -114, -12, -63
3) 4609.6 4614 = -28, 0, -14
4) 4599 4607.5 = -75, -22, -49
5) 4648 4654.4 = -59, -13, -36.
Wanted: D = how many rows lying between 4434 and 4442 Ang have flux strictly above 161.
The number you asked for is 2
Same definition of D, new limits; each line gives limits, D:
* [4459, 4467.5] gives 2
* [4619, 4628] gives 5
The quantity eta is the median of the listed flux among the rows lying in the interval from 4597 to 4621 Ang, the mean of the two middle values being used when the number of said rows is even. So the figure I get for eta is 177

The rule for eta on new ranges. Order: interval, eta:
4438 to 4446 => 137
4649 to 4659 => 171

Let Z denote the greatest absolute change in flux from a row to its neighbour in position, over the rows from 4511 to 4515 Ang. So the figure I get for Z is 23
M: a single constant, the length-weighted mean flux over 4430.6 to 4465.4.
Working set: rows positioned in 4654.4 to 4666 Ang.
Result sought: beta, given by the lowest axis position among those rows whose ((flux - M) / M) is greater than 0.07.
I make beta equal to 4656.00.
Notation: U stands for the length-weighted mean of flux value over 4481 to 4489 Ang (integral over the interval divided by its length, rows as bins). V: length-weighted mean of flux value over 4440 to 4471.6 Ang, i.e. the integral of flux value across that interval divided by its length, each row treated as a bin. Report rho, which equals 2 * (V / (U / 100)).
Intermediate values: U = 164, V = 153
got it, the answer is 186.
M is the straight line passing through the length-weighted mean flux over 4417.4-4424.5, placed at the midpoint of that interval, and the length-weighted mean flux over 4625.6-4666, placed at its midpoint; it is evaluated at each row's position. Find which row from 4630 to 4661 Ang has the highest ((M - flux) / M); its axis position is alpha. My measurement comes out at 4642.09 Ang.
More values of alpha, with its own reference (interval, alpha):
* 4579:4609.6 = 4581.56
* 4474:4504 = 4494.83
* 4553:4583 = 4581.56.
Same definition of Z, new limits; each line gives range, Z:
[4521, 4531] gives 36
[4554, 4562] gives 31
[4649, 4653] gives 47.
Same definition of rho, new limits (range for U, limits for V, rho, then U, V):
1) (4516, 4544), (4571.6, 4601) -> 205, 158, 162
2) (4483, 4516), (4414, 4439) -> 176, 169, 149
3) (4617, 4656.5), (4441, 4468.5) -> 184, 167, 153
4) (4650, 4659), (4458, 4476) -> 177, 171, 151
